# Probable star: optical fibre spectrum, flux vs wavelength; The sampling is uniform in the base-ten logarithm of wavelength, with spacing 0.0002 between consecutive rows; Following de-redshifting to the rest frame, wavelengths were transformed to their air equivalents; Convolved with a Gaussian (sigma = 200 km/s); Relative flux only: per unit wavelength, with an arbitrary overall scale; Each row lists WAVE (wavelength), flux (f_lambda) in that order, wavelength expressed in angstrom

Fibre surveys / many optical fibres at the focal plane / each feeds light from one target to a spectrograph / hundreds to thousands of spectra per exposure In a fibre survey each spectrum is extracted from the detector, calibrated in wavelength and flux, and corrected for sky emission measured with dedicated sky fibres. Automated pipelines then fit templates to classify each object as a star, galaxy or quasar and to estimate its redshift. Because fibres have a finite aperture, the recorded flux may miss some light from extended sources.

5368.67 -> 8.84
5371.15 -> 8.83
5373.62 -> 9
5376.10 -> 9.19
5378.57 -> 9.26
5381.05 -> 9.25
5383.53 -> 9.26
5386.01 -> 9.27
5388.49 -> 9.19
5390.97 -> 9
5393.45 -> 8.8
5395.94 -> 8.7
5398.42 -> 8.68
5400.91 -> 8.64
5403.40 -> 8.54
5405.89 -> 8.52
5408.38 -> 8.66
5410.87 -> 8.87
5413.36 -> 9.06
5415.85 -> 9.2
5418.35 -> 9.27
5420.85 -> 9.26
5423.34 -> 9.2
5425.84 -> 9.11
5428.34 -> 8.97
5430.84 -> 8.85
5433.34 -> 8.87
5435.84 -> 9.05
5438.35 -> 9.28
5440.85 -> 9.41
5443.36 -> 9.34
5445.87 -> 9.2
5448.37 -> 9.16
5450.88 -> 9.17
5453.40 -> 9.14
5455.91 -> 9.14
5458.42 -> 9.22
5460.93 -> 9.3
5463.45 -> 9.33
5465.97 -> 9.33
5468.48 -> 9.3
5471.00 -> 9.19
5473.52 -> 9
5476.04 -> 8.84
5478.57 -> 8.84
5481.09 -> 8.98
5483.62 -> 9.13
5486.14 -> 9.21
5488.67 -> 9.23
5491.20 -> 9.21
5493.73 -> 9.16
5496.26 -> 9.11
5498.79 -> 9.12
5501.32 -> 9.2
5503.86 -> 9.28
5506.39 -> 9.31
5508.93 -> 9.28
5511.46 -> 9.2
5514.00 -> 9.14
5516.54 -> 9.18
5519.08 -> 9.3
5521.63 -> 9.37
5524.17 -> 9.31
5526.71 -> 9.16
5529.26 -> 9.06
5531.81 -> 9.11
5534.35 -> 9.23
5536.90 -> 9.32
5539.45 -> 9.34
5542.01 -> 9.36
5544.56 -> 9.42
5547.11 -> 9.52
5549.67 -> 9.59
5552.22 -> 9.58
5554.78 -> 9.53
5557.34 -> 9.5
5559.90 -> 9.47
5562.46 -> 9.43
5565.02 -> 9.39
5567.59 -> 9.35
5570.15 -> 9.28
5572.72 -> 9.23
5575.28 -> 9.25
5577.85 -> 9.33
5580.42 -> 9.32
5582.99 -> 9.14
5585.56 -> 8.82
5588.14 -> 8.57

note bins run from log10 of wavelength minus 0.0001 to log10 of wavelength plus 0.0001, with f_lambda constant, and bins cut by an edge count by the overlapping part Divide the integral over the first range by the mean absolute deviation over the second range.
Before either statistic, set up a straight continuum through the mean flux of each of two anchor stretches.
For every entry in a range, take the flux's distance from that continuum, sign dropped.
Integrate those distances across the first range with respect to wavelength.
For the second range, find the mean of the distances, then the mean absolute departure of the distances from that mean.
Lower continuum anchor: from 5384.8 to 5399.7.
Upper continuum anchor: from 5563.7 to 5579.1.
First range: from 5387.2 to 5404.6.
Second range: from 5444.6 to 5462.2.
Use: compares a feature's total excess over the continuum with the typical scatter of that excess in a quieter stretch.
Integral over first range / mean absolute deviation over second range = 107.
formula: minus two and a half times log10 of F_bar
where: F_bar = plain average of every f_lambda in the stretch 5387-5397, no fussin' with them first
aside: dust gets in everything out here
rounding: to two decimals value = -2.38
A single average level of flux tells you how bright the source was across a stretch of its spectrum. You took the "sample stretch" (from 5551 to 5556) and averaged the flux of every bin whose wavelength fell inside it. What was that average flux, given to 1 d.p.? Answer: 9.6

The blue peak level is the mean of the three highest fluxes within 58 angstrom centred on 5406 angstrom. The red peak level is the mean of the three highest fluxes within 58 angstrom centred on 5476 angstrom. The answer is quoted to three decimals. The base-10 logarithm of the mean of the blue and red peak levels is 0.968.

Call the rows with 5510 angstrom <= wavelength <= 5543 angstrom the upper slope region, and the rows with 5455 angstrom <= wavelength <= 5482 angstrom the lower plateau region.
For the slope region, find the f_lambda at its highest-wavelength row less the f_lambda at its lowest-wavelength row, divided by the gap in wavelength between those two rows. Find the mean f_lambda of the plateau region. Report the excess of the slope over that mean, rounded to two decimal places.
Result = -9.13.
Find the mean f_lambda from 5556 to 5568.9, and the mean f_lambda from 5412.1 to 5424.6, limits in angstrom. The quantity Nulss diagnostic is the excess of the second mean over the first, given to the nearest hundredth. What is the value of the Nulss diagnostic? -0.23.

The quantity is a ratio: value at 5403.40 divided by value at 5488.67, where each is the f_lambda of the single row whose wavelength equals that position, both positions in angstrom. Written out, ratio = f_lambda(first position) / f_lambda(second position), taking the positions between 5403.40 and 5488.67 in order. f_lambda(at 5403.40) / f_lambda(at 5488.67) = 0.93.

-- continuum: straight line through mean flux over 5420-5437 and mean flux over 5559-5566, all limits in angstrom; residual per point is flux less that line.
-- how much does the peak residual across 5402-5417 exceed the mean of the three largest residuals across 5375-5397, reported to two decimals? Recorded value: -0.16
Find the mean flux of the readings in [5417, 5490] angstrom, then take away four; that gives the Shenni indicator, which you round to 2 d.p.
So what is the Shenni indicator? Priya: 5.15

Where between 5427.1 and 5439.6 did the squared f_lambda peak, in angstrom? 5438.35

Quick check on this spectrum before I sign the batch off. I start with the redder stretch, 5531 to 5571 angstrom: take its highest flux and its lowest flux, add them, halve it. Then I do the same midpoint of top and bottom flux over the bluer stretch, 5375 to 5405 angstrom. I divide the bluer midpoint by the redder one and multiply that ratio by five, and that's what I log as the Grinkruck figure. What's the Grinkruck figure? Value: 4.76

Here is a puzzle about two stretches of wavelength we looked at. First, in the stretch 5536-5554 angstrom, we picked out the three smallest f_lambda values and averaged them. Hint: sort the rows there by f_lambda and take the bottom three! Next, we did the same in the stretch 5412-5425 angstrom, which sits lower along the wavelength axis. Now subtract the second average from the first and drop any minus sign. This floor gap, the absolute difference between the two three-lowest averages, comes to 0.19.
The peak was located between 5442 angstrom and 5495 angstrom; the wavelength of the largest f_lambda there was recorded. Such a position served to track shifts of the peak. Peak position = 5443.36 angstrom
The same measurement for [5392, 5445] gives 5440.85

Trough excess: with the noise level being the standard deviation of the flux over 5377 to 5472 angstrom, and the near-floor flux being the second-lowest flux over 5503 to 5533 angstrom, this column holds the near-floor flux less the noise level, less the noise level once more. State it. 8.62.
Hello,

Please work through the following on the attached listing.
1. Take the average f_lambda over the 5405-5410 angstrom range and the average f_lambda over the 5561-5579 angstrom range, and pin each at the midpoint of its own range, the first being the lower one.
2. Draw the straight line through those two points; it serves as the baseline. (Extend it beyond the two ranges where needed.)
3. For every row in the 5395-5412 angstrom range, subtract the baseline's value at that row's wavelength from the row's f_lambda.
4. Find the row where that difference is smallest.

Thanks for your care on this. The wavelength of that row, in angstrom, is 5405.89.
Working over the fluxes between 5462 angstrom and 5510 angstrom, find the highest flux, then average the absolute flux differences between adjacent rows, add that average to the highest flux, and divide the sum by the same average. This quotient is 138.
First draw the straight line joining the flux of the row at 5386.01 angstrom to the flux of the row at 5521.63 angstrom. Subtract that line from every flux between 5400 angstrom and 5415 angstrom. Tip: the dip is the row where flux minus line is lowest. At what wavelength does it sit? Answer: 5405.89 angstrom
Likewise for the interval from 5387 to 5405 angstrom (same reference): 5403.40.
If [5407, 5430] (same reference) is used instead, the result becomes 5408.38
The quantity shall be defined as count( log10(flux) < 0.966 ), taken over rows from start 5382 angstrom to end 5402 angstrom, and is 6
